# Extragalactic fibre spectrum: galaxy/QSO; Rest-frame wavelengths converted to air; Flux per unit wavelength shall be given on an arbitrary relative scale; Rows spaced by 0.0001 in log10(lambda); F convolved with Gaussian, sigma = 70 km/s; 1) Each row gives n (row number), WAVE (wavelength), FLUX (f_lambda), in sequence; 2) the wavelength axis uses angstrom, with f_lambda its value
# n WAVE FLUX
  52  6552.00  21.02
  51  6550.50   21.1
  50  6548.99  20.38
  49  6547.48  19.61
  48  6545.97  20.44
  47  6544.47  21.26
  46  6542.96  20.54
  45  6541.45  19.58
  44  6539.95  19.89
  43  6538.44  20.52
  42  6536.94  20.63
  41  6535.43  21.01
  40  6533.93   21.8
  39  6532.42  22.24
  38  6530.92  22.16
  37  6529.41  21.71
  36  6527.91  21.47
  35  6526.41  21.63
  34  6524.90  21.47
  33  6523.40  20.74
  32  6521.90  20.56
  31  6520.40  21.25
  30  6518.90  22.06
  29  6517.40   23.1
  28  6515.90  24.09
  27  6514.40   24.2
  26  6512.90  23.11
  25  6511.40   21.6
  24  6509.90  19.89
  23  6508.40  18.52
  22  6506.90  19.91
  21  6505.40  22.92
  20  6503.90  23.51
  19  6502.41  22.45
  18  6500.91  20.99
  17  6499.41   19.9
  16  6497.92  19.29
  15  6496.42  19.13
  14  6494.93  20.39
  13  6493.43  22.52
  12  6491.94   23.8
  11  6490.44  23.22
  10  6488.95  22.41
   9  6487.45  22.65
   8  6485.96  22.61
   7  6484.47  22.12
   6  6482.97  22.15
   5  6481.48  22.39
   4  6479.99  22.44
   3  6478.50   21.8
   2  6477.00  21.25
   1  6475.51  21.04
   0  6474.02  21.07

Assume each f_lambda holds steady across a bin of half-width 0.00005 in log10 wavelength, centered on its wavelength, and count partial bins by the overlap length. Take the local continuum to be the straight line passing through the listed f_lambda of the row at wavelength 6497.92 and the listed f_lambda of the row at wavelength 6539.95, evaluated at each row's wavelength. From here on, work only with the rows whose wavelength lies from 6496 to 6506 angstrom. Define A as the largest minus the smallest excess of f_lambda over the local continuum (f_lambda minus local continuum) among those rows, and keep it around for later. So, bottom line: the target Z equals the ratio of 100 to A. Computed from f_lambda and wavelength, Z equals 23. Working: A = 4.3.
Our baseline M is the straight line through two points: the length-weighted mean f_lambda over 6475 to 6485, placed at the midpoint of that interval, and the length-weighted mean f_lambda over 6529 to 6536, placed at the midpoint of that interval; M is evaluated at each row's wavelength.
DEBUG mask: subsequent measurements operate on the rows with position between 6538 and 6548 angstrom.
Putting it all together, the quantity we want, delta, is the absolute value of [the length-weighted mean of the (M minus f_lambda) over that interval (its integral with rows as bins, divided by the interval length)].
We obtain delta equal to 1.5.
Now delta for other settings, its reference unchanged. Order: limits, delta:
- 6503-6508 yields 0.0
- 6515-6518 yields 1.8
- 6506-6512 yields 1.8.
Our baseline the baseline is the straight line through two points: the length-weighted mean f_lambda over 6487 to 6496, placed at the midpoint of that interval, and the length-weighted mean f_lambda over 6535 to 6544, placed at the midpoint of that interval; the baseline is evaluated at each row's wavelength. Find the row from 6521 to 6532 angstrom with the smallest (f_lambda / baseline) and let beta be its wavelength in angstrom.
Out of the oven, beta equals 6521.90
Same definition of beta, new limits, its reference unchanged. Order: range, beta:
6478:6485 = 6478.50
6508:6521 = 6508.40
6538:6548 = 6541.45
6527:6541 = 6539.95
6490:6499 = 6496.42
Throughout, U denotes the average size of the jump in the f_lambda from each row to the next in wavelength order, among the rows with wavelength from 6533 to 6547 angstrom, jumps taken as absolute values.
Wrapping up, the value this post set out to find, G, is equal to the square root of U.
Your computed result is 0.77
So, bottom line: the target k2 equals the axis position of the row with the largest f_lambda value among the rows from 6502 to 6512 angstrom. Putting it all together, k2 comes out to 6503.90 angstrom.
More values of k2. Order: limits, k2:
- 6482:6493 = 6491.94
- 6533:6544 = 6533.93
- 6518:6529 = 6518.90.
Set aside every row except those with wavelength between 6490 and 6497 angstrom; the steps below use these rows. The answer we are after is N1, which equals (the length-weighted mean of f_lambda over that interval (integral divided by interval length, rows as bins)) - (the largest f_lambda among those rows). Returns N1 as -2.0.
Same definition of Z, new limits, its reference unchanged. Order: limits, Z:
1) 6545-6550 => 117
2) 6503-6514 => 20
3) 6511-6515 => 39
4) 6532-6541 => 41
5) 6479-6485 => 260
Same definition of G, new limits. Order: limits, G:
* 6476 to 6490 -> 0.53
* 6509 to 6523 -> 1.00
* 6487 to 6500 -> 0.94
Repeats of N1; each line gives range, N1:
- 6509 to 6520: -1.7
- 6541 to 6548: -0.9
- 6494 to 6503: -2.1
